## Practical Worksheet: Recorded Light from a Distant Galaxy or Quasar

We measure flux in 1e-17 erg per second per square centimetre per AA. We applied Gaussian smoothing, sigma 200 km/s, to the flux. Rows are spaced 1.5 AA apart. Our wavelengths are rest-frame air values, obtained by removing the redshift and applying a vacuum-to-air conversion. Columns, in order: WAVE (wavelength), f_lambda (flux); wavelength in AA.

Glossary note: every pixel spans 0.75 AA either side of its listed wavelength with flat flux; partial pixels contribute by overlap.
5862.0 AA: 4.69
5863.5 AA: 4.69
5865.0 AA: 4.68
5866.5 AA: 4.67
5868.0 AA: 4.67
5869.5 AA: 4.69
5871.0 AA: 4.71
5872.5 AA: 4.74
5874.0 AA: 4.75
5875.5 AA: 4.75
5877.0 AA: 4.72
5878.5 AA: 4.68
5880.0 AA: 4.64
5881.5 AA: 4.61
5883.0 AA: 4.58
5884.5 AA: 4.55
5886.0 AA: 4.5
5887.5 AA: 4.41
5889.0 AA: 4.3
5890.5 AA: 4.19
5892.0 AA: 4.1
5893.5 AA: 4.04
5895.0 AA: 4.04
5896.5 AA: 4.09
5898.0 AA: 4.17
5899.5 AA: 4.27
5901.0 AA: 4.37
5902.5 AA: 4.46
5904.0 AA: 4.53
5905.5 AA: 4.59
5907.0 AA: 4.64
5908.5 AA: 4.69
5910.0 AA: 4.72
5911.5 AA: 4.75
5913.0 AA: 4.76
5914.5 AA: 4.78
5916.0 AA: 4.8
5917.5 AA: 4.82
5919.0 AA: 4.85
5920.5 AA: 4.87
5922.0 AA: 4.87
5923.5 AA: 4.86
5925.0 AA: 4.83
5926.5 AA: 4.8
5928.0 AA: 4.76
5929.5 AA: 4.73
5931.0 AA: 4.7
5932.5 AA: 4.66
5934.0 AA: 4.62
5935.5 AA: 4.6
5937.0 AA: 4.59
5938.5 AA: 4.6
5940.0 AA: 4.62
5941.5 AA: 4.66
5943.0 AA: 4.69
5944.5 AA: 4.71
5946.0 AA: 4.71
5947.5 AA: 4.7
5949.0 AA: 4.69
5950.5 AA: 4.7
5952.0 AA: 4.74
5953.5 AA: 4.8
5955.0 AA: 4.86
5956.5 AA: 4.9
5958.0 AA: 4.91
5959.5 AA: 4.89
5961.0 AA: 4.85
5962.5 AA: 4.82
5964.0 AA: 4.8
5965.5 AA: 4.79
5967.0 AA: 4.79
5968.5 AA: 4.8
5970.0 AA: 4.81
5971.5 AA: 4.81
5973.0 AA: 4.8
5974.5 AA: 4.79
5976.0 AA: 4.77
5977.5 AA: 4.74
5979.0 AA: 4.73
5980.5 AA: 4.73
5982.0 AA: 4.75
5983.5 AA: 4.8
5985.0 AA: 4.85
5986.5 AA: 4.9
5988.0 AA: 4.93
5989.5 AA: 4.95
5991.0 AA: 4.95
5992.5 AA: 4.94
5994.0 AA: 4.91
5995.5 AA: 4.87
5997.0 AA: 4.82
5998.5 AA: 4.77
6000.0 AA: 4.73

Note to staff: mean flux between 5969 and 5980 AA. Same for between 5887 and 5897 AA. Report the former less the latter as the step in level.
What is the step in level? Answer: 0.61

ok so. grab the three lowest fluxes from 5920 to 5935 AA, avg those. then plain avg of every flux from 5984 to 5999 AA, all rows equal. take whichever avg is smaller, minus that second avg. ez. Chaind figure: -0.229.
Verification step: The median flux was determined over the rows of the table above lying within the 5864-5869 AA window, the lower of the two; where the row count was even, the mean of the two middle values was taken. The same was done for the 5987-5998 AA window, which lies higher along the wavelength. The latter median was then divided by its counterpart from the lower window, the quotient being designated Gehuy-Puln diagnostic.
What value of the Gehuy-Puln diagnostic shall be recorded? 1.06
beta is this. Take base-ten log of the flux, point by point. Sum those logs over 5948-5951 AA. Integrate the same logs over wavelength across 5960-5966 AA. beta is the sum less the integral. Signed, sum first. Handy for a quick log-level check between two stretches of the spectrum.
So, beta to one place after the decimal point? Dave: -2.8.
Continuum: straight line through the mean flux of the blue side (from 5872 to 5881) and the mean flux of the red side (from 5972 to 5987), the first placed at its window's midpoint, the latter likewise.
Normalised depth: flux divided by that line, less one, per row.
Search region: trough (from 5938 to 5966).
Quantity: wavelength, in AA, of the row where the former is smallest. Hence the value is 5938.5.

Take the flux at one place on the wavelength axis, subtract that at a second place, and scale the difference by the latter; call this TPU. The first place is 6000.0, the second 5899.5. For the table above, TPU 0.11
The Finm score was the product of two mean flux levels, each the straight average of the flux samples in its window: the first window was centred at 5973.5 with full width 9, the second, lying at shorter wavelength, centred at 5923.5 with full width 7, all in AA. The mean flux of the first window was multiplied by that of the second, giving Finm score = 23.2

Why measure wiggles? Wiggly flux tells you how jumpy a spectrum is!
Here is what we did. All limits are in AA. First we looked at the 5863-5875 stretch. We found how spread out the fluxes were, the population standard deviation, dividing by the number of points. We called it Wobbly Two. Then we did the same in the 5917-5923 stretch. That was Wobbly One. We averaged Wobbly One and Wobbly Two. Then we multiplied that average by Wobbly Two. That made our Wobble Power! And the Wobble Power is 0.001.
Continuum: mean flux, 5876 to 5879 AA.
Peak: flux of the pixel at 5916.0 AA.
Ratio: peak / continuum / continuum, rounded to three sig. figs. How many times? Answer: 0.217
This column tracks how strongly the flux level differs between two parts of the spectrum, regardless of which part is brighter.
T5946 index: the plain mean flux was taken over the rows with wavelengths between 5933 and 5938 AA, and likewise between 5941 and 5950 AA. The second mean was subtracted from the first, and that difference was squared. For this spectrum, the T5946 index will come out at 0.01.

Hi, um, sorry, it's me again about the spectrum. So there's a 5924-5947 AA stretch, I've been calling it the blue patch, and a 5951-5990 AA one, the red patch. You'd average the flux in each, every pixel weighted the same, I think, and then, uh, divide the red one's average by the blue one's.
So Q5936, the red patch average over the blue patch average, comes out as 1.03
